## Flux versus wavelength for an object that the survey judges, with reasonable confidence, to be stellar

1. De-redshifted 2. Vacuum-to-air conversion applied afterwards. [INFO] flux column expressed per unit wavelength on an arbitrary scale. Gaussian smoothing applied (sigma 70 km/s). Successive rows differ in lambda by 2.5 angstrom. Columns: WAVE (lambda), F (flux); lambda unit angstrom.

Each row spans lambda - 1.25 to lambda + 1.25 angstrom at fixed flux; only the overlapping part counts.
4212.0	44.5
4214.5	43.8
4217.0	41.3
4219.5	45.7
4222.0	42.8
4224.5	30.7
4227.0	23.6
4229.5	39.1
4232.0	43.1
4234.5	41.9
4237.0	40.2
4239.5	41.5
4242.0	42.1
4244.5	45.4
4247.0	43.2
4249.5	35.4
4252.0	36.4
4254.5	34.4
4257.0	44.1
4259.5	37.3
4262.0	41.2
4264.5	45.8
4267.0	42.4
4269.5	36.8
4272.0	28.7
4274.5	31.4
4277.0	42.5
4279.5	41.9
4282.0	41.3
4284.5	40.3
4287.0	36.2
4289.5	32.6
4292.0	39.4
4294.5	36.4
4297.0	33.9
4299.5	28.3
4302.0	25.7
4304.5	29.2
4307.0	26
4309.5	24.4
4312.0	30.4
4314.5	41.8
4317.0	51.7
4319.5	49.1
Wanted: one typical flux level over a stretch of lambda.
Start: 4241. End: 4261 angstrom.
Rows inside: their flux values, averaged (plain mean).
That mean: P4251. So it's 39.8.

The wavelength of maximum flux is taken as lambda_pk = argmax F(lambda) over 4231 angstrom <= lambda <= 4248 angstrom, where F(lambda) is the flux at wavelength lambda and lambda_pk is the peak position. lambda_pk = 4244.5 angstrom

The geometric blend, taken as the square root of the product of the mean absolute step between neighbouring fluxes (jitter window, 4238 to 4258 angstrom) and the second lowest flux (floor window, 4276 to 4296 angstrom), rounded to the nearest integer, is 12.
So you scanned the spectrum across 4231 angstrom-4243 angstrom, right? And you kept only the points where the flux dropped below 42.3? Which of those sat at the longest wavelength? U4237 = 4242.0 angstrom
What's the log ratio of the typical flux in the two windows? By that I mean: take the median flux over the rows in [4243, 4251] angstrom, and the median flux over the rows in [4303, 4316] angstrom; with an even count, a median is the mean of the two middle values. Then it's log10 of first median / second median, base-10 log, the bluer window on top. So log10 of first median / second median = 0.170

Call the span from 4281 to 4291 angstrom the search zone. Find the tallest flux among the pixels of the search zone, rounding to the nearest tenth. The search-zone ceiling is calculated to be 41.3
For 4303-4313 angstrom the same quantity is 30.4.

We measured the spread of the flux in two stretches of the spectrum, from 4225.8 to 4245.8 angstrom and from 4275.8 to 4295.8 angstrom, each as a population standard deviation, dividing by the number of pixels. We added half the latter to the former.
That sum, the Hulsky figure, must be 7.9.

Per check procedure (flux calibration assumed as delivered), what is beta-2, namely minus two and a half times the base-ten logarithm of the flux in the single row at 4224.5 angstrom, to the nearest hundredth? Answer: -3.72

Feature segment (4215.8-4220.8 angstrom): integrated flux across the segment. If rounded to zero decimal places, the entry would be 218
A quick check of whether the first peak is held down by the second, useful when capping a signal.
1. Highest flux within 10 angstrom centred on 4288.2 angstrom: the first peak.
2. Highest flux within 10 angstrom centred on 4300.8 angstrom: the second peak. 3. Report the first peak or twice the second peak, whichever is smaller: 40.3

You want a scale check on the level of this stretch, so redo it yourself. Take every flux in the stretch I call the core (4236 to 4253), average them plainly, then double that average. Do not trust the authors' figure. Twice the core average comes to 81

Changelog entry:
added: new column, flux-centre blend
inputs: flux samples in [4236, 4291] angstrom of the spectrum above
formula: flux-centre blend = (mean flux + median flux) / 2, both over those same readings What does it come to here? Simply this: 39.9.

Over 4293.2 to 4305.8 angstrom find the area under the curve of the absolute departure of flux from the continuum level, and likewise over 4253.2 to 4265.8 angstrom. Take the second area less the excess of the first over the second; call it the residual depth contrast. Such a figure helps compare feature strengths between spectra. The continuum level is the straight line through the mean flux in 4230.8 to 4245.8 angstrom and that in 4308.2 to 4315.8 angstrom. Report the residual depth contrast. 57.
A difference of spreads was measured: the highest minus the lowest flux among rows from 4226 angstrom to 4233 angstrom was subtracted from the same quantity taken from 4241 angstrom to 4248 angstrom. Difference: -16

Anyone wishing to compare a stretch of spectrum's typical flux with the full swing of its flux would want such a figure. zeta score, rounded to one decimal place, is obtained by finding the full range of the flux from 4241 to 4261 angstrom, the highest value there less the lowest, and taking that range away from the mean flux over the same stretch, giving 28.8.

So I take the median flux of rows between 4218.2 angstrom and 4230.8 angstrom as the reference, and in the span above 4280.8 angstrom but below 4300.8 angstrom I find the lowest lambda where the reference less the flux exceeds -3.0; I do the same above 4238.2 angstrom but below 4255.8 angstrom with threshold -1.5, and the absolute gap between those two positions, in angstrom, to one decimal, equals 32.5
